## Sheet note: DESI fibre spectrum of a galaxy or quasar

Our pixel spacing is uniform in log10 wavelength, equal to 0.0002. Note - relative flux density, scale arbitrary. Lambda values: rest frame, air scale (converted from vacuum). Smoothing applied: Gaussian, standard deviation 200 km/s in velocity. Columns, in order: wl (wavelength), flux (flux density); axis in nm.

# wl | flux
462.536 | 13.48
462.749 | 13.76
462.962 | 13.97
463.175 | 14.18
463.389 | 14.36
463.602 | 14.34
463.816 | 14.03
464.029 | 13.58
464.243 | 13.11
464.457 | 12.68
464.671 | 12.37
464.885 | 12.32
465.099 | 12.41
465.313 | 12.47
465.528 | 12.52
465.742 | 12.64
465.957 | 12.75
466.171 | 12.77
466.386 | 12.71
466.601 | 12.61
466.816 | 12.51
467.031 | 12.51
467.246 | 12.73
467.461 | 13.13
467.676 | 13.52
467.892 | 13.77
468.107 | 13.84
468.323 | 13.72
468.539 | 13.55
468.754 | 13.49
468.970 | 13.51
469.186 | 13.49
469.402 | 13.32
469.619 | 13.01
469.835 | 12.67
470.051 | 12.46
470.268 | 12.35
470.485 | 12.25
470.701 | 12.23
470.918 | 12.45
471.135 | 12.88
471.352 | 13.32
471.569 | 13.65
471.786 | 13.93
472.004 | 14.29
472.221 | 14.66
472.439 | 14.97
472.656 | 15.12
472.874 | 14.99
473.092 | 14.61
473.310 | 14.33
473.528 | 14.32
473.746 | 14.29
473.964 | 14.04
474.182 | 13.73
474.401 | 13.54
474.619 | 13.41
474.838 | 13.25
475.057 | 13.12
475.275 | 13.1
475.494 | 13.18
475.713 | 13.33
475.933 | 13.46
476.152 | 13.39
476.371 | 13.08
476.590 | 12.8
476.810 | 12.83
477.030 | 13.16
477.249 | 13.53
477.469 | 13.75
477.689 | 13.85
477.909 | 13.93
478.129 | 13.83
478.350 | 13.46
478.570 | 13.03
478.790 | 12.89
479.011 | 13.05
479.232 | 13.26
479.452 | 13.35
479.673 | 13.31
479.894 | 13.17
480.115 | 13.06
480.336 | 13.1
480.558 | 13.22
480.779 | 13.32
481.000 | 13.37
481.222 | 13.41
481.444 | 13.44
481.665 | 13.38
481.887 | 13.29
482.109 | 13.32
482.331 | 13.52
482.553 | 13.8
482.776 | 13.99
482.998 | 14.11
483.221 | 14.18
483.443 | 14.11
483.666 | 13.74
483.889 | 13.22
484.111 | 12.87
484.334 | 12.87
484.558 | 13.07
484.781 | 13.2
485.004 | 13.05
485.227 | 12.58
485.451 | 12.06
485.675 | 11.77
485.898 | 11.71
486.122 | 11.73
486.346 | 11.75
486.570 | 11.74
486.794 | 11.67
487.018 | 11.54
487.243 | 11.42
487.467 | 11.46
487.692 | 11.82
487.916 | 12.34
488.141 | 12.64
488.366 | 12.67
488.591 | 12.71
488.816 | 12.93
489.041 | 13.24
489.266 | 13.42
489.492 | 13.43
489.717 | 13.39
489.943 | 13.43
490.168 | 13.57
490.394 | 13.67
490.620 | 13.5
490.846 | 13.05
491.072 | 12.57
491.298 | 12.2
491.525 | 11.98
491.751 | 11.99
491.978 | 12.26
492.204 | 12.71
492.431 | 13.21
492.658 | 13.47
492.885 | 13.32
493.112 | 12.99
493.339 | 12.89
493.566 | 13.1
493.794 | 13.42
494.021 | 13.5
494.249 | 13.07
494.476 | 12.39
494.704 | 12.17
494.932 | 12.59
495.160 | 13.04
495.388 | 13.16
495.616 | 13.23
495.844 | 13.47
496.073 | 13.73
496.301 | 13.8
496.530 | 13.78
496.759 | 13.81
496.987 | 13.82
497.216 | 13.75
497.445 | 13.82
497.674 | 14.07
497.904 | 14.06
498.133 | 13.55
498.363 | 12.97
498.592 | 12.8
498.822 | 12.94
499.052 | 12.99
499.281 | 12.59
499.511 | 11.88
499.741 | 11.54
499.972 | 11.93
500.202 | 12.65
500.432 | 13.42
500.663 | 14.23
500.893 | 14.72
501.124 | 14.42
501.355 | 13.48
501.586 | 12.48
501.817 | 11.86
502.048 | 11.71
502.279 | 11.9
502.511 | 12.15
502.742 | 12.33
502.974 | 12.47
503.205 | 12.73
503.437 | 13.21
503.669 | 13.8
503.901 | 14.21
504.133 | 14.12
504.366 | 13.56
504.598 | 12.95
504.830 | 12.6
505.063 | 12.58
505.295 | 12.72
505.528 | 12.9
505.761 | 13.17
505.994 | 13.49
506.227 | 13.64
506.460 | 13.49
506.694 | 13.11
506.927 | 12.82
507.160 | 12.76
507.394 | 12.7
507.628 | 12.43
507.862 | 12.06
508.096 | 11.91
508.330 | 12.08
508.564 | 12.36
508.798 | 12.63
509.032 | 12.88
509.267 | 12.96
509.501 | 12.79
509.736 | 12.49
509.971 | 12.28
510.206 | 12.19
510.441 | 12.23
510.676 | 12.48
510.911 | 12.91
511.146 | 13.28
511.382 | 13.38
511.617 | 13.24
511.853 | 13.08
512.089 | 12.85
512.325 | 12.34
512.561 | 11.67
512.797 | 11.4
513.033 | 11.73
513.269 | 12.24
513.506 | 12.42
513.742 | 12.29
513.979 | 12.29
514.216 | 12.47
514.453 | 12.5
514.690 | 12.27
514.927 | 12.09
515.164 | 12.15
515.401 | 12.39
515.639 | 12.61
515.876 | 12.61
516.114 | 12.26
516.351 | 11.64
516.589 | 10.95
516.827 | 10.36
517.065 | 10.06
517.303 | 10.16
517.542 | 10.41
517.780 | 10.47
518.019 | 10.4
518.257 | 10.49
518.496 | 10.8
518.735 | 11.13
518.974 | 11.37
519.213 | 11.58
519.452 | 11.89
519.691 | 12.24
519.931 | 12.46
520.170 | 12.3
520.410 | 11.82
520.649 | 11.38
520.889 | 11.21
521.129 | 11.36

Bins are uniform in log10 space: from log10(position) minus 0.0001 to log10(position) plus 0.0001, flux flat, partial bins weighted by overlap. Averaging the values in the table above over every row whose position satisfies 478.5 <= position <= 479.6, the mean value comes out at 13.1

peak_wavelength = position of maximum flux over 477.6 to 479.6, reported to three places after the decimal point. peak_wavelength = 477.909 nm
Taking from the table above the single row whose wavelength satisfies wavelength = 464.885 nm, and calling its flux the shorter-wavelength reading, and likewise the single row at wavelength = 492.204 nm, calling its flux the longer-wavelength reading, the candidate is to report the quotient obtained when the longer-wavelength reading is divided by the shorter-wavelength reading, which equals 1.03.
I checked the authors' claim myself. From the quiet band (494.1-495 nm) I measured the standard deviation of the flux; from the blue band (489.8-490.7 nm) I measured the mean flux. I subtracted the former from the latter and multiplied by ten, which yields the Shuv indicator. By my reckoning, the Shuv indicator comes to 132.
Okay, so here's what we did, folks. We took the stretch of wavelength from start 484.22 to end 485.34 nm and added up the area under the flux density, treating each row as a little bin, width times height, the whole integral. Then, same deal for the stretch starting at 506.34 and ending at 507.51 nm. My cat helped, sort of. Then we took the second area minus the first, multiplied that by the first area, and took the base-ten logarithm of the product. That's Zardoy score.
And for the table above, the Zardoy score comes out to 1.0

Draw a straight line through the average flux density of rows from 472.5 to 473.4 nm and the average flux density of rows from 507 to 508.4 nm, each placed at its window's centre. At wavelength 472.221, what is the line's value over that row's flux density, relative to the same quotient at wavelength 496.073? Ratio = 1.06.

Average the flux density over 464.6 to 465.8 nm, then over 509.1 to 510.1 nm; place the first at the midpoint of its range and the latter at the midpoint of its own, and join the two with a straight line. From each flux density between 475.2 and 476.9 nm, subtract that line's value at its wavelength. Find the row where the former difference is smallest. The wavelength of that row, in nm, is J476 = 476.590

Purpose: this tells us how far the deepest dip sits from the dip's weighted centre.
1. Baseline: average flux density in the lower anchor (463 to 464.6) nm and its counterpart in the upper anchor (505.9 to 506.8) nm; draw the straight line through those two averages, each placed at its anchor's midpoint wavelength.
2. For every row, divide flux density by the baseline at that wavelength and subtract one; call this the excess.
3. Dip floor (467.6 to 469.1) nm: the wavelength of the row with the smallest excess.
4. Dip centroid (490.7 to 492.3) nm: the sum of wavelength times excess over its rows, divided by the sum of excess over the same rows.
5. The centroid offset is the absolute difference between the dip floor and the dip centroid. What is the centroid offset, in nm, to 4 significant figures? 22.82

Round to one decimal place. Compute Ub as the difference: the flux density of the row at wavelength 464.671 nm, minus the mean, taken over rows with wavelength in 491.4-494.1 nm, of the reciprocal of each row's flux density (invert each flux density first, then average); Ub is 12.3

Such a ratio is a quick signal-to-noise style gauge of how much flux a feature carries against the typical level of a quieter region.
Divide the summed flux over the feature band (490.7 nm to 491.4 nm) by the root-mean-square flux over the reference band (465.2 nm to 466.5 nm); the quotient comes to 3.0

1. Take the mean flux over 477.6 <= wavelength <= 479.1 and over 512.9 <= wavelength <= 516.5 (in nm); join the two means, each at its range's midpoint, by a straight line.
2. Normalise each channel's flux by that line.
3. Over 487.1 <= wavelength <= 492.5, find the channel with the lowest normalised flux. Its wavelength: 487.243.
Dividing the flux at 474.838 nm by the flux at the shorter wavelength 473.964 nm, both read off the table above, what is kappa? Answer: 0.94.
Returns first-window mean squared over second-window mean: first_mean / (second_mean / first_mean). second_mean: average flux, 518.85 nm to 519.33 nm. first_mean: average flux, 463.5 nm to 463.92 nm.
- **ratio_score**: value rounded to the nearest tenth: 17.5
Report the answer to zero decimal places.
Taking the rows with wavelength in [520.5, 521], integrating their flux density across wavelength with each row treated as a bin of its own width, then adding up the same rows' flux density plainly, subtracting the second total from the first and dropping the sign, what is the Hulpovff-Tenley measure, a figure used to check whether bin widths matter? 17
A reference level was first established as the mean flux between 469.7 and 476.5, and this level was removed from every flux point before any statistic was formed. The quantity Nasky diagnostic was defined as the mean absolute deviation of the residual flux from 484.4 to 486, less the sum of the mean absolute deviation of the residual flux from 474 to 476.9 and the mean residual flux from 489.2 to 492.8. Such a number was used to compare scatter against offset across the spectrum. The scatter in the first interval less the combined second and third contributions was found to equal 0.91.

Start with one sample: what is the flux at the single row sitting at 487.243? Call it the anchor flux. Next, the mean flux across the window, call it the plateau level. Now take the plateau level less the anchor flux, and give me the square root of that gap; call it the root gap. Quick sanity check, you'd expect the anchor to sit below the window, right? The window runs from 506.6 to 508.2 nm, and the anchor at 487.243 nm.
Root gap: 1.06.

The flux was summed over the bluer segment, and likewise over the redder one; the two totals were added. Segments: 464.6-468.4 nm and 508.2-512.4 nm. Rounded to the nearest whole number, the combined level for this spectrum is 460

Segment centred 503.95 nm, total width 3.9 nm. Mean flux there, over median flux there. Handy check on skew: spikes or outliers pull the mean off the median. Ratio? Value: 1.01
